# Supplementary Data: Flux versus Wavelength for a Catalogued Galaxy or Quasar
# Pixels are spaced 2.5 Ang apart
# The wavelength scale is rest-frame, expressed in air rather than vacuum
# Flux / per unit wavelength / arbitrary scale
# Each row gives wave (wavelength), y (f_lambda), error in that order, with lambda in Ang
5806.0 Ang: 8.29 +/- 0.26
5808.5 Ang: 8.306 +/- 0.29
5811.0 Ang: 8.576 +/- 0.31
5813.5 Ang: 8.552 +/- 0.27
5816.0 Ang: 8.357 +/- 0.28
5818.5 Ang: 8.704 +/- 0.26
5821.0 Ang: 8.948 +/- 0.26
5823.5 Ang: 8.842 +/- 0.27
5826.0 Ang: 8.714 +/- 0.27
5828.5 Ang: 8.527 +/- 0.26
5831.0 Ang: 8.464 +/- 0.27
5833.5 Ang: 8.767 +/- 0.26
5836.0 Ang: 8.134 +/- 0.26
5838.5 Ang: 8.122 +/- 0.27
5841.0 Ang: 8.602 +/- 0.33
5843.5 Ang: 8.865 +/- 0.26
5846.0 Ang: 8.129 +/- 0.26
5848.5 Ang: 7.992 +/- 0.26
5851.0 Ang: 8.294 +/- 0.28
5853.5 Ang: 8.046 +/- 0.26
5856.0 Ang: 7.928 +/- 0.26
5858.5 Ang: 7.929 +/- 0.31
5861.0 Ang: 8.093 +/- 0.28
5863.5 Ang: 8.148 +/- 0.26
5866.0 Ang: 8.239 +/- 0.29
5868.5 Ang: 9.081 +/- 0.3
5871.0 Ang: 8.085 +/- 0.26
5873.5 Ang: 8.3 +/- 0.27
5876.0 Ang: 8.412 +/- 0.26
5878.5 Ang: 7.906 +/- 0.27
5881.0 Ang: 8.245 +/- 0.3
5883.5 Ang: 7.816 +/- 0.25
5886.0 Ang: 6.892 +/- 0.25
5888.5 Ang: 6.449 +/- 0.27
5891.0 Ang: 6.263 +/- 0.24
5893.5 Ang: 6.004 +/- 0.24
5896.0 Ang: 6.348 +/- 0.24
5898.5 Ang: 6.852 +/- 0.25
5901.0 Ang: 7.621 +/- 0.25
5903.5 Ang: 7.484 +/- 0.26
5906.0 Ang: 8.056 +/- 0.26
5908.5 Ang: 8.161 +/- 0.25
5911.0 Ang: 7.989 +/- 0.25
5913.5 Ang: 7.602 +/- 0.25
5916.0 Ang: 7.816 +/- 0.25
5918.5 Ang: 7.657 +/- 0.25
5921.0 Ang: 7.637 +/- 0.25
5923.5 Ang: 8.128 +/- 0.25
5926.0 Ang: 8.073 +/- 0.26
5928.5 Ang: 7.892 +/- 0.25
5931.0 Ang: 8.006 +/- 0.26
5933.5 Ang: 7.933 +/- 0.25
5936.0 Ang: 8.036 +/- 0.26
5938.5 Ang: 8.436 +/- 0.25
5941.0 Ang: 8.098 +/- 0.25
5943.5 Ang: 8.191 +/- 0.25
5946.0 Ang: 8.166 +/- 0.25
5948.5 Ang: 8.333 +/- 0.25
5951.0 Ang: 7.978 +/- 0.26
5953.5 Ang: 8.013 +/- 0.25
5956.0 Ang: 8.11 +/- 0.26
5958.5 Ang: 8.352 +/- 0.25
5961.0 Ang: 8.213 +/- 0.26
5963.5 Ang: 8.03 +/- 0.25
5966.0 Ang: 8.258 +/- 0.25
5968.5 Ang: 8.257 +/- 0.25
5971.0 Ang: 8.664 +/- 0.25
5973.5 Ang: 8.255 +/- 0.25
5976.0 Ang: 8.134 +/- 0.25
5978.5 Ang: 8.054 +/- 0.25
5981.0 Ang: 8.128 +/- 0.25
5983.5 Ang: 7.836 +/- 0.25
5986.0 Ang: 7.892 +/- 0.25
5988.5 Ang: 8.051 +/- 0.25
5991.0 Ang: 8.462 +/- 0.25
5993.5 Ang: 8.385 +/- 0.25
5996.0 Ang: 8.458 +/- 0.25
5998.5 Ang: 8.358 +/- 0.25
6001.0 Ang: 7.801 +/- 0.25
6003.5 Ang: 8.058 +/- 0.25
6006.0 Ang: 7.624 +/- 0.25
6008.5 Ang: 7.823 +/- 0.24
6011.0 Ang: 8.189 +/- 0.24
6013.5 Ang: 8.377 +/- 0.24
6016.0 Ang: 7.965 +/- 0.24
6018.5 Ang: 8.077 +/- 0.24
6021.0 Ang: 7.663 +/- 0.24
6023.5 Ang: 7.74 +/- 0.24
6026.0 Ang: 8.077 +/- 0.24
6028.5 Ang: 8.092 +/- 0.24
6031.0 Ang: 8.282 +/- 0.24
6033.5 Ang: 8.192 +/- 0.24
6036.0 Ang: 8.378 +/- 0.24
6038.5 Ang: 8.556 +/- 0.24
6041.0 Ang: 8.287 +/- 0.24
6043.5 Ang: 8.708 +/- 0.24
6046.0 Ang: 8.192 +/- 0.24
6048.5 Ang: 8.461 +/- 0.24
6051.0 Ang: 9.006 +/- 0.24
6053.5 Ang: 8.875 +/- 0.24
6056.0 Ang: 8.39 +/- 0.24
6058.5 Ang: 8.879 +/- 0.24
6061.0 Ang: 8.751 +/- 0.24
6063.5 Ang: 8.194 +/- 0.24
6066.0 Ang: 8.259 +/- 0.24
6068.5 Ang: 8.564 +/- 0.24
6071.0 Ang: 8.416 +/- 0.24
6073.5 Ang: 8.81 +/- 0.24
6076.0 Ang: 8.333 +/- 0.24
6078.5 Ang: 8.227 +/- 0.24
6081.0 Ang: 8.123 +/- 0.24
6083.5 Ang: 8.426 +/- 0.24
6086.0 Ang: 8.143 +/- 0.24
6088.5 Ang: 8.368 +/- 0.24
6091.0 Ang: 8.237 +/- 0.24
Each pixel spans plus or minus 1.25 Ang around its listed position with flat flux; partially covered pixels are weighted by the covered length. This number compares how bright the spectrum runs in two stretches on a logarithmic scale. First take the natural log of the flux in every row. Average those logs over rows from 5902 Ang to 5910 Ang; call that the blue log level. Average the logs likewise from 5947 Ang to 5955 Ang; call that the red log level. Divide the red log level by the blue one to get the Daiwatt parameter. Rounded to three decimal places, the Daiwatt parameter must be 1.013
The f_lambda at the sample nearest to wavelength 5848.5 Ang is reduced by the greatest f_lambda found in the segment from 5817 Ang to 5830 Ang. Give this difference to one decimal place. -1.0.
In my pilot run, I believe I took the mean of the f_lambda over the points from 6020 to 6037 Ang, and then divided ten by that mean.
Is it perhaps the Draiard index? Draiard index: 1.24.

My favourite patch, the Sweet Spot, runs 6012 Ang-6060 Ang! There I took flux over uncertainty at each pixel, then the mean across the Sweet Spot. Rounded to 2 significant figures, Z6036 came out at 35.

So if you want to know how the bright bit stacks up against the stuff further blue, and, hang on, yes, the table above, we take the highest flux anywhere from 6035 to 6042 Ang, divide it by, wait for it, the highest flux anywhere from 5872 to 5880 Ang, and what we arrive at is 1.02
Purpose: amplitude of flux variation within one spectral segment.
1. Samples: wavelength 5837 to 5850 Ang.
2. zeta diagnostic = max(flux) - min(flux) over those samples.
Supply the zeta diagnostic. 0.87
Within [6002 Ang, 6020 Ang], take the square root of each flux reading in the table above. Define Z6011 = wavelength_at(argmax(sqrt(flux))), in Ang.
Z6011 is 6013.5 Ang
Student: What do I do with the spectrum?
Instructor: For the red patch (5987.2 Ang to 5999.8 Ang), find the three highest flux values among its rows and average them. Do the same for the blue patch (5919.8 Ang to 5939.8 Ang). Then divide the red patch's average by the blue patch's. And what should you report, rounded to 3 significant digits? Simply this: 1.03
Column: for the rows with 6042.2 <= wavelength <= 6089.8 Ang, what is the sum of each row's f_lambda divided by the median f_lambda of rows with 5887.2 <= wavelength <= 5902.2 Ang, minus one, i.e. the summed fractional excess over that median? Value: 6.2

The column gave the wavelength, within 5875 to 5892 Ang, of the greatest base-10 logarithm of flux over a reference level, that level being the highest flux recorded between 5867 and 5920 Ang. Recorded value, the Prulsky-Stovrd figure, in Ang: 5876.0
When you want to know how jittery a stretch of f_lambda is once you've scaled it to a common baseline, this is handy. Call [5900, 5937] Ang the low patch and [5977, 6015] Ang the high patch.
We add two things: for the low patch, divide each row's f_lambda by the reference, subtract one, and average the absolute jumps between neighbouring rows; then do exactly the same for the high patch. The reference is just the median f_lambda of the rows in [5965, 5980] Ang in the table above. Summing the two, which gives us 0.0521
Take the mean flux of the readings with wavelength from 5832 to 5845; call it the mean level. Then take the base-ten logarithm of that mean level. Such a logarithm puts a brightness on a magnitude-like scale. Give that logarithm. 0.929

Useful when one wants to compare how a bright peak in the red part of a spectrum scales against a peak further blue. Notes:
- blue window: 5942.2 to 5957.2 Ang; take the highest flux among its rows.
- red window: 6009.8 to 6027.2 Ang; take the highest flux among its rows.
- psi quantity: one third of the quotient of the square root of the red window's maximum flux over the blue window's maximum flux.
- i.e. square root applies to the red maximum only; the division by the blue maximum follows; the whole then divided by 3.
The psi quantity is 0.116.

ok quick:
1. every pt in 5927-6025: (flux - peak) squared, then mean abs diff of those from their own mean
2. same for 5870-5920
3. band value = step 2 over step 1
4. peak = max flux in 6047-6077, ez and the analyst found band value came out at 6.7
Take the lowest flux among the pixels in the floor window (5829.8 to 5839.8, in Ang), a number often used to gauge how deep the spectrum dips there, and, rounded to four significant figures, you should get 8.122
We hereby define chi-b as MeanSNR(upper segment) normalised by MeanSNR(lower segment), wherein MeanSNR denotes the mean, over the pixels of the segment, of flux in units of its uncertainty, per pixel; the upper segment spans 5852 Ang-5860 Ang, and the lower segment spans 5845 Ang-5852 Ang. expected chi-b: 0.950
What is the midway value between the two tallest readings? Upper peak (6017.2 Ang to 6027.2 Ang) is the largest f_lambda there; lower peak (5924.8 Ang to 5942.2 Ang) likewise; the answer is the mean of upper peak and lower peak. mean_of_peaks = 8.3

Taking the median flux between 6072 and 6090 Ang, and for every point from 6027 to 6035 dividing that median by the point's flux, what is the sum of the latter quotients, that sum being 3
